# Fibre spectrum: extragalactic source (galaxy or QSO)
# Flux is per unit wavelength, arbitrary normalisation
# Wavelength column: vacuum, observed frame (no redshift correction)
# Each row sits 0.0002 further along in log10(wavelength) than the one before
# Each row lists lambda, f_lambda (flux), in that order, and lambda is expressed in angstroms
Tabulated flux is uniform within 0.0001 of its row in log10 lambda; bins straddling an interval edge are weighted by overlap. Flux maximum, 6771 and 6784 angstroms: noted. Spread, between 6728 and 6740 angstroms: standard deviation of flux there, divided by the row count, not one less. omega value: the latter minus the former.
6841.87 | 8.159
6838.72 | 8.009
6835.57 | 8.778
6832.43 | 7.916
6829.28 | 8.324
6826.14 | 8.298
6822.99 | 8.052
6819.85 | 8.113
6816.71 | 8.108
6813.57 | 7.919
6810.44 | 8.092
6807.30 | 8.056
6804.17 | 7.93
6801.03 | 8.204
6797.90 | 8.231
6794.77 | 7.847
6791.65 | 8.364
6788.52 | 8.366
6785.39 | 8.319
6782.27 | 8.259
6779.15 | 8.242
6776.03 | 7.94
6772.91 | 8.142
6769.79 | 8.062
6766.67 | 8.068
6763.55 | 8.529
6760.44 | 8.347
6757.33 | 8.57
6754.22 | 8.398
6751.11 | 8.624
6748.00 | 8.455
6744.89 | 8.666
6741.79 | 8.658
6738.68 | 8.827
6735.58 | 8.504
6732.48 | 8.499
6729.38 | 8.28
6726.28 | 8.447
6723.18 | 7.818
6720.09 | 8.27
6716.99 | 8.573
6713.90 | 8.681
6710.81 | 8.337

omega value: -8.06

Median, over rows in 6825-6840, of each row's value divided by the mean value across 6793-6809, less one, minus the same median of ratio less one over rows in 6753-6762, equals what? -0.012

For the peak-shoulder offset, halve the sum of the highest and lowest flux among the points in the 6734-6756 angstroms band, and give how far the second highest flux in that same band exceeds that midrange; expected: 0.05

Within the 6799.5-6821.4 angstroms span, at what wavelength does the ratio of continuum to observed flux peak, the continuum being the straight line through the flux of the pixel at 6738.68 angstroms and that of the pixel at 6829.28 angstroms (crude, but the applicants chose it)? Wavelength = 6804.17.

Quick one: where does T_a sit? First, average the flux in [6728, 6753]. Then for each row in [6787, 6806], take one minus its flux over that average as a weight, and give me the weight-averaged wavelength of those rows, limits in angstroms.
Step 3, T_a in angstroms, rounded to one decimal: 6797.8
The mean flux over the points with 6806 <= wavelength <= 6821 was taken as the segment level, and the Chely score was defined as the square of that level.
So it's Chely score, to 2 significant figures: 65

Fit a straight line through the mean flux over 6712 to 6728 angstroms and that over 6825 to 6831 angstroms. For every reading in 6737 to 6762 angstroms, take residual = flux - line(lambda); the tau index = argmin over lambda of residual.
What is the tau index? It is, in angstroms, 6760.44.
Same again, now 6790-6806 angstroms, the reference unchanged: 6794.77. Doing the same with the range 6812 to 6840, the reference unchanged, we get 6813.57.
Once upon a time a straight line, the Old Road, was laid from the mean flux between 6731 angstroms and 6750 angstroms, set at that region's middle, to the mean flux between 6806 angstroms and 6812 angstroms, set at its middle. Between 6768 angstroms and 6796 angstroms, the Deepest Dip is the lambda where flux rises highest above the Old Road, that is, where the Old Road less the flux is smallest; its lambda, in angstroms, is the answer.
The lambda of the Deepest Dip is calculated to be 6791.65 angstroms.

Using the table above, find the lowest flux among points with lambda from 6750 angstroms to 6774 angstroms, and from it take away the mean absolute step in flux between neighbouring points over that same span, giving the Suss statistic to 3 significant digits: 7.87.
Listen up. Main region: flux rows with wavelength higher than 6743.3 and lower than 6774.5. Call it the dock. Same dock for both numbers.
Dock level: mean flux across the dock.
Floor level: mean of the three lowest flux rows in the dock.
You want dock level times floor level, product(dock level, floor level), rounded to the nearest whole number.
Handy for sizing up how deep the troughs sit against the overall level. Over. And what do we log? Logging 68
